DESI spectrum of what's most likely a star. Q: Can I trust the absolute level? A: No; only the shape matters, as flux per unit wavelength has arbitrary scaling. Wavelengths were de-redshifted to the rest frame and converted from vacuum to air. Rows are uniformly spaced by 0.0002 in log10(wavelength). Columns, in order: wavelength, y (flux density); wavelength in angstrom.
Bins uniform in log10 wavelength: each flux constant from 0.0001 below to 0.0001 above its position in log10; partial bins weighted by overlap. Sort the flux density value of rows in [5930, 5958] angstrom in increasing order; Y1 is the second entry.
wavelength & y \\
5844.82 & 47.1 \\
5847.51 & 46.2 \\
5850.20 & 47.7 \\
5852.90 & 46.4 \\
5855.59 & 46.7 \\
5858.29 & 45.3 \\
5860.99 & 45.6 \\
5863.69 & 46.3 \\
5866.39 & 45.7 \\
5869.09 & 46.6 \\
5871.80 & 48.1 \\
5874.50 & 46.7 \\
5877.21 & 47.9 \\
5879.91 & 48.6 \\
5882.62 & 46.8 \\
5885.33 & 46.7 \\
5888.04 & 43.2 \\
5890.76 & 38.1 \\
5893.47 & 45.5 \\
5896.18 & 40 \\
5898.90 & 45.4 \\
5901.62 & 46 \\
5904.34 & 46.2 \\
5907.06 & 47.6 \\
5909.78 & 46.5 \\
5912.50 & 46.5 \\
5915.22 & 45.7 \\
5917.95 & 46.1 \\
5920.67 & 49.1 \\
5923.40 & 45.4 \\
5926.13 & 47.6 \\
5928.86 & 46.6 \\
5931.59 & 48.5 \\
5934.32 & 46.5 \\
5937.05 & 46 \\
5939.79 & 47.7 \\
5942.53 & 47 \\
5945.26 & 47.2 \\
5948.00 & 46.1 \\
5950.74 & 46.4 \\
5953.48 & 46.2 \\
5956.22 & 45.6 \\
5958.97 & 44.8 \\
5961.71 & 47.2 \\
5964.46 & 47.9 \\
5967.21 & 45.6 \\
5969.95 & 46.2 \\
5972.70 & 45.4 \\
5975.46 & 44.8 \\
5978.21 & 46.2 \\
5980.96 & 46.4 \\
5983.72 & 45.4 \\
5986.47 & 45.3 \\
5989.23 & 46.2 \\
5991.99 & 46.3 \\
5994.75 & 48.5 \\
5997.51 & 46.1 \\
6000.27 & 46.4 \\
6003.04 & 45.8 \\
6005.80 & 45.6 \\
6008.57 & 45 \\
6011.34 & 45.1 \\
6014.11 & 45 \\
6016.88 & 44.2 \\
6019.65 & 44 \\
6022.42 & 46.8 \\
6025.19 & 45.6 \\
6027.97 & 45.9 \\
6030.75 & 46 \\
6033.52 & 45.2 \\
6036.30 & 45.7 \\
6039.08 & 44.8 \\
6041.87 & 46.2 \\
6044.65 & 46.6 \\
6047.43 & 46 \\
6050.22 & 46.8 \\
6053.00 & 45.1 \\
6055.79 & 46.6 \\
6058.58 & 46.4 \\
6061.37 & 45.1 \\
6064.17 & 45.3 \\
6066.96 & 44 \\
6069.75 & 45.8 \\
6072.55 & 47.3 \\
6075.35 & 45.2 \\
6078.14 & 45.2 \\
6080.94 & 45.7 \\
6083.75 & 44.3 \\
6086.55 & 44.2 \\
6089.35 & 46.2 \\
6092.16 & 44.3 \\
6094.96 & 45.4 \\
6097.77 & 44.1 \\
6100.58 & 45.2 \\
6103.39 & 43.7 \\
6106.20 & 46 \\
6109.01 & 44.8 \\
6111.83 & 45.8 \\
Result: 46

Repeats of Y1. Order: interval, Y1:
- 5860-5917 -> 40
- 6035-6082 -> 44.8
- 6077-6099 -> 44.2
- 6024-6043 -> 45.2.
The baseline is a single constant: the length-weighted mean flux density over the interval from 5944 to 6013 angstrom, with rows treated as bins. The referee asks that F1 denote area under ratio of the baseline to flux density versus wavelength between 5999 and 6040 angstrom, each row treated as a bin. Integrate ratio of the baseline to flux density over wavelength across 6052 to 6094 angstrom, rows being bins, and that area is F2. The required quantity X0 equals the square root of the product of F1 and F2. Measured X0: 42.1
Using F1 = 41.6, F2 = 42.6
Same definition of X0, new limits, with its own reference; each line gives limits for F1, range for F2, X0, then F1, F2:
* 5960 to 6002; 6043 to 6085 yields 42.1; 41.8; 42.3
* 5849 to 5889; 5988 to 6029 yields 40.4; 39.6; 41.3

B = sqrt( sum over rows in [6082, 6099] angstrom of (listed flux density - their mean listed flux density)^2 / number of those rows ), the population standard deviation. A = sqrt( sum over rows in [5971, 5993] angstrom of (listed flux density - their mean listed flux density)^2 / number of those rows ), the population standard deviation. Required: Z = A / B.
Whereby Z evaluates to 0.7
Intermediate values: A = 0.56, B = 0.78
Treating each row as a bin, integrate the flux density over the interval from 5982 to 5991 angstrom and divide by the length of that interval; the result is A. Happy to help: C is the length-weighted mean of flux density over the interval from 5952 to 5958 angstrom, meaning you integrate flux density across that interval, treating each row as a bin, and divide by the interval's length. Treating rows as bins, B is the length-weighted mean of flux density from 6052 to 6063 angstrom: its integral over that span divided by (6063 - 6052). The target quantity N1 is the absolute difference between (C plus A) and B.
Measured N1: 45.7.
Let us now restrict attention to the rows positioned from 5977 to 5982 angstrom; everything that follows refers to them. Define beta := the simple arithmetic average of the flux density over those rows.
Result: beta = 46.30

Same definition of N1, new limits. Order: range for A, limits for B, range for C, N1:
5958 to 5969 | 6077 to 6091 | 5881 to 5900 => 45.1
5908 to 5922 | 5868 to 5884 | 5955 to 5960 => 44.5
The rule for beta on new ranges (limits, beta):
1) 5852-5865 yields 46.06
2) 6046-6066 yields 45.90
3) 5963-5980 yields 46.02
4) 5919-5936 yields 47.28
